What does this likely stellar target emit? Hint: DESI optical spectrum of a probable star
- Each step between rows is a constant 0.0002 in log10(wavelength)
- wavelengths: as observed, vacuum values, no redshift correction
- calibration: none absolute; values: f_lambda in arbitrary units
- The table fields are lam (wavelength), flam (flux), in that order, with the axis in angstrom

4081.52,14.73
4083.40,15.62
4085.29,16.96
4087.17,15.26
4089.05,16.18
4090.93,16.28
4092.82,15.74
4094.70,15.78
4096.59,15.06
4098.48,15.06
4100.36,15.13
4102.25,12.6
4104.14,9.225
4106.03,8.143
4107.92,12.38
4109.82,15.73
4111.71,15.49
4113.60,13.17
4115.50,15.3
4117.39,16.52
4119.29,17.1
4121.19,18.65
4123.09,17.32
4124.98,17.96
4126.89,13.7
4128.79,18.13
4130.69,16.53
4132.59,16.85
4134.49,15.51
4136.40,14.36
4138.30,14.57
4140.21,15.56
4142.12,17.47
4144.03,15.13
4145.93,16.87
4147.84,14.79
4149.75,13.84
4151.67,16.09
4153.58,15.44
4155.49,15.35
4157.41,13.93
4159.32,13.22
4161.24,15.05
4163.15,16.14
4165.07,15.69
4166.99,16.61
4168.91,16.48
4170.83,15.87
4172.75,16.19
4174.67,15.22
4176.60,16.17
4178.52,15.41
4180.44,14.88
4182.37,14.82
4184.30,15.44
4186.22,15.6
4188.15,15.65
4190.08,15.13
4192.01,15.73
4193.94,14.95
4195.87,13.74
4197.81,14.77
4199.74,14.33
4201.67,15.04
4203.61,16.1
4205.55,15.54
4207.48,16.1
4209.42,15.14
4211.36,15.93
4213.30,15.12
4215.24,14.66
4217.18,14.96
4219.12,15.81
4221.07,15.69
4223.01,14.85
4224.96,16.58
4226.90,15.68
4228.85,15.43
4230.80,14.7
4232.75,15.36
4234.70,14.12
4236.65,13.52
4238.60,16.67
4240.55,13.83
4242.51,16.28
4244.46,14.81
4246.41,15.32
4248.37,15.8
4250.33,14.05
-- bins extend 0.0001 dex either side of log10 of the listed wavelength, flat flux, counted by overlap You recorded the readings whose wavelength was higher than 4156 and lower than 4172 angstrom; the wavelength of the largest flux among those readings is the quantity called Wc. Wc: 4166.99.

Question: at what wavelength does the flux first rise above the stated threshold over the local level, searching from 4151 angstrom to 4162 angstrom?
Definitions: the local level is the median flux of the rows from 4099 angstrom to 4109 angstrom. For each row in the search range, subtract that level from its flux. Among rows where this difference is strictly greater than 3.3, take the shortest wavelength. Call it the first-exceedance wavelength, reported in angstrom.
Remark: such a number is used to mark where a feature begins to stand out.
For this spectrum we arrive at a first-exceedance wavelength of 4151.67 angstrom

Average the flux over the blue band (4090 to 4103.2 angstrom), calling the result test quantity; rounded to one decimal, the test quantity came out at 15.1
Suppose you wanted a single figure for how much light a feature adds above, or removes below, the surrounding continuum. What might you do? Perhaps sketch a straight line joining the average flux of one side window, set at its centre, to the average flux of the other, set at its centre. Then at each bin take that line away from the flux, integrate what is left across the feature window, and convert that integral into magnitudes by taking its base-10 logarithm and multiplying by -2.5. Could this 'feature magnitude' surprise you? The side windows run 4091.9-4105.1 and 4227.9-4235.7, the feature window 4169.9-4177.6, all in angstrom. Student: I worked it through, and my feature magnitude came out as -2.5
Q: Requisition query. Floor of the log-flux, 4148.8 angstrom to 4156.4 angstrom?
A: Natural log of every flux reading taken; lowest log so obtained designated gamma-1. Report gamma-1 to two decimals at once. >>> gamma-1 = 2.63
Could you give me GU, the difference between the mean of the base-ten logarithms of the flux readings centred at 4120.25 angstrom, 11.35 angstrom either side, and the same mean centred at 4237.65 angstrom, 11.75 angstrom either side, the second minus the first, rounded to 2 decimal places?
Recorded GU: -0.03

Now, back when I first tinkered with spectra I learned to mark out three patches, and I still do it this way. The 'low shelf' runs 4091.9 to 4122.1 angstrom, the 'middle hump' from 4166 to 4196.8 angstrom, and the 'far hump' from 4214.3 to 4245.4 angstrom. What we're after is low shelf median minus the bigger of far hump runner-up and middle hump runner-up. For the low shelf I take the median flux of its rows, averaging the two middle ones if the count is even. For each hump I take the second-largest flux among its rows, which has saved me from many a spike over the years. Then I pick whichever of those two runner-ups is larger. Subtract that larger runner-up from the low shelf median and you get -1.4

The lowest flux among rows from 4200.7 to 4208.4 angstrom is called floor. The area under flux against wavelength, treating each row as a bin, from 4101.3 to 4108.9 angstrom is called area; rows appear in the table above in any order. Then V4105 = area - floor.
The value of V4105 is 65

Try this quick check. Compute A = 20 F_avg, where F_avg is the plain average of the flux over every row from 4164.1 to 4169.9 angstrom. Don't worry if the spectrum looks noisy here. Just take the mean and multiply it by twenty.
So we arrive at 325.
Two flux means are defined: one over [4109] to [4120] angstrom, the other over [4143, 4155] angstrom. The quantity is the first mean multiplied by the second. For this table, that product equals 239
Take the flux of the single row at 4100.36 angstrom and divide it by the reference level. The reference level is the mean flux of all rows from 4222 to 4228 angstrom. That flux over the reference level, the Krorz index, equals 0.96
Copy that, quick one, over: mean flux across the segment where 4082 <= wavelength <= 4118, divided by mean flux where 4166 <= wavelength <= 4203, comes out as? 0.94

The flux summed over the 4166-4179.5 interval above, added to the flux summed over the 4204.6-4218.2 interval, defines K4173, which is 219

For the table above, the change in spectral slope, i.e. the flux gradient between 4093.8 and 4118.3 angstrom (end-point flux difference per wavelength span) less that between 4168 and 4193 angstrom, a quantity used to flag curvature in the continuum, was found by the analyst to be 0.07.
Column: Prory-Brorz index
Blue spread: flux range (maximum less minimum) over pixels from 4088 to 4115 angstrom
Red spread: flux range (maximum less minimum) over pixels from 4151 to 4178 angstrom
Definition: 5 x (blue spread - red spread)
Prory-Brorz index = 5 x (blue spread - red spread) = 24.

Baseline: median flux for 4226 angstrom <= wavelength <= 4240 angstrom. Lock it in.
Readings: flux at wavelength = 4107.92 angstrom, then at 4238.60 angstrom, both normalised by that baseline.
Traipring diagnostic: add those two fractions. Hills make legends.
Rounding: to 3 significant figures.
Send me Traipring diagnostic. 1.89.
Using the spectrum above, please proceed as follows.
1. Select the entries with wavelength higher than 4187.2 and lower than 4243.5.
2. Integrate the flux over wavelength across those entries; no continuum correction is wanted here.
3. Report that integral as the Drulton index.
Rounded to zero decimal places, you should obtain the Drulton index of 857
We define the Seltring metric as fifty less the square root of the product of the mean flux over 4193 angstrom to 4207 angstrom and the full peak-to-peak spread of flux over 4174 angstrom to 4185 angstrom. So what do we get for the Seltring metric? 45.5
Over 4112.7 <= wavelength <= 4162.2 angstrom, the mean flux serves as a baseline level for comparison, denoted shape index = 15.7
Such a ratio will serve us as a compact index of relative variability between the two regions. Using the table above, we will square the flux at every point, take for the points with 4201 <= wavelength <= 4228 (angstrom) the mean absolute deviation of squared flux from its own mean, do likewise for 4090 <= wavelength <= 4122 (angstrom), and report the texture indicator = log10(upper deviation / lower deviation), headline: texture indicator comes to -0.56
